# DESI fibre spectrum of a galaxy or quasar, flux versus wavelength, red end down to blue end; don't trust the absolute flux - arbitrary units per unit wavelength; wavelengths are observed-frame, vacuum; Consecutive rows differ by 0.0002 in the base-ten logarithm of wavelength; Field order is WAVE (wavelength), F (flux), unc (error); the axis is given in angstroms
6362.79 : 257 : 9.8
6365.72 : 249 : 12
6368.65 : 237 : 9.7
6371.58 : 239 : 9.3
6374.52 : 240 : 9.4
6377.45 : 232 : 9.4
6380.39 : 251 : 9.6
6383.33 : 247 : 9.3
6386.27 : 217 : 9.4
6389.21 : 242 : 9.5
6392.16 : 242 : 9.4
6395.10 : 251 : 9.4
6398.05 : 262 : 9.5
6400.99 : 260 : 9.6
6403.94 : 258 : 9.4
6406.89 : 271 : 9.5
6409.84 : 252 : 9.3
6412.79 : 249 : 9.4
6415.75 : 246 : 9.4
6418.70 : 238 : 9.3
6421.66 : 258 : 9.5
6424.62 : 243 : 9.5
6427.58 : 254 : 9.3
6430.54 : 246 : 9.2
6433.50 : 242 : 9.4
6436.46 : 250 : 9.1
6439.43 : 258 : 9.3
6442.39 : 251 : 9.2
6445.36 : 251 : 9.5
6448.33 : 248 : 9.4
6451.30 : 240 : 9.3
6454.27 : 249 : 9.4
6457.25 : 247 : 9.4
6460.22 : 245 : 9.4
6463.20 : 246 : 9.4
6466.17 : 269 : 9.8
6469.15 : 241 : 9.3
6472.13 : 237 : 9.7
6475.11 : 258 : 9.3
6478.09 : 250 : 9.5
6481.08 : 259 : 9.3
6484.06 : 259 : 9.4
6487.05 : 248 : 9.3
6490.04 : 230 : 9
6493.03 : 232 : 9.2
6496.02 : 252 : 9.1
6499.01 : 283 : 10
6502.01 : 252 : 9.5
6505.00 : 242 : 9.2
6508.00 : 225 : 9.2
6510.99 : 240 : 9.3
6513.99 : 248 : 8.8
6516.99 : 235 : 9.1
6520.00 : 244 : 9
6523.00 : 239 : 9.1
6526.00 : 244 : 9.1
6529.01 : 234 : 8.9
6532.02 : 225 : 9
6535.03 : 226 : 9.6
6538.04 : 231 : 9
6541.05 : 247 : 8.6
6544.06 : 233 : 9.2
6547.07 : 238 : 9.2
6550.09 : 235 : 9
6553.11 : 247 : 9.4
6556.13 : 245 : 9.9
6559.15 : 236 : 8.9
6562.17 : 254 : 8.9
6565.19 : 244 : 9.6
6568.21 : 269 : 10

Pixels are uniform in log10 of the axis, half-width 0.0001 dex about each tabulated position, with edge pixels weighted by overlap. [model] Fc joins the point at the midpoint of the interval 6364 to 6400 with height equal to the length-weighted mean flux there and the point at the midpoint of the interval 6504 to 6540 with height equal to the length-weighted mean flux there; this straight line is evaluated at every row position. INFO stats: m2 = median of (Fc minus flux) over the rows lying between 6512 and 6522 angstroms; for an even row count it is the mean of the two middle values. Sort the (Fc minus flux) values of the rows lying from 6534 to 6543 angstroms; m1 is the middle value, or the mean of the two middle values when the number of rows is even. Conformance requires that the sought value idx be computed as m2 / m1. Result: -1.79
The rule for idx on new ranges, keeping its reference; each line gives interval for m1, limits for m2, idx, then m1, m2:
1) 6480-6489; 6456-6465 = 0.34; -21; -7.1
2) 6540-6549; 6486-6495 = -1.79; -3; 5.5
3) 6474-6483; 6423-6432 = 0.28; -20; -5.5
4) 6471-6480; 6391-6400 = 0.75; -12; -8.8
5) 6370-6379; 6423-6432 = -1.28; 4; -5.5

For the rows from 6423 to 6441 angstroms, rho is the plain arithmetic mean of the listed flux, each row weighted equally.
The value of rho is 249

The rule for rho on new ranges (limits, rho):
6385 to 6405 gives 247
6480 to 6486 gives 259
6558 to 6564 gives 245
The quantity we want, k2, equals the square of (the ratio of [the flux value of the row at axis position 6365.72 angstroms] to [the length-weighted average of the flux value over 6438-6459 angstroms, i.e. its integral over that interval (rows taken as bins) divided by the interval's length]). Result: 1.00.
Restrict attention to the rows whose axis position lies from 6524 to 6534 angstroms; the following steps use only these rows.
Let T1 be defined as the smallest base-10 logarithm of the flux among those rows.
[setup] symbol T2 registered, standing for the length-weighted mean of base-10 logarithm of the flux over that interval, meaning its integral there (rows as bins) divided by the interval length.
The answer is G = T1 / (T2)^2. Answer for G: 0.419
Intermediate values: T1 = 2.35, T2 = 2.369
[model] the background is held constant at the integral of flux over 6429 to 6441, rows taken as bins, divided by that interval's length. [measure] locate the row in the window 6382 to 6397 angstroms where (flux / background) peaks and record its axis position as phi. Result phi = 6395.10 angstroms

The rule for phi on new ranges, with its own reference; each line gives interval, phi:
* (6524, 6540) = 6526.00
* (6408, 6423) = 6421.66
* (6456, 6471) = 6466.17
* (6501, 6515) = 6502.01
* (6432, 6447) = 6439.43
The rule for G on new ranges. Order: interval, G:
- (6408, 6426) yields 0.415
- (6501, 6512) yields 0.415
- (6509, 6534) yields 0.416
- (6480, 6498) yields 0.412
